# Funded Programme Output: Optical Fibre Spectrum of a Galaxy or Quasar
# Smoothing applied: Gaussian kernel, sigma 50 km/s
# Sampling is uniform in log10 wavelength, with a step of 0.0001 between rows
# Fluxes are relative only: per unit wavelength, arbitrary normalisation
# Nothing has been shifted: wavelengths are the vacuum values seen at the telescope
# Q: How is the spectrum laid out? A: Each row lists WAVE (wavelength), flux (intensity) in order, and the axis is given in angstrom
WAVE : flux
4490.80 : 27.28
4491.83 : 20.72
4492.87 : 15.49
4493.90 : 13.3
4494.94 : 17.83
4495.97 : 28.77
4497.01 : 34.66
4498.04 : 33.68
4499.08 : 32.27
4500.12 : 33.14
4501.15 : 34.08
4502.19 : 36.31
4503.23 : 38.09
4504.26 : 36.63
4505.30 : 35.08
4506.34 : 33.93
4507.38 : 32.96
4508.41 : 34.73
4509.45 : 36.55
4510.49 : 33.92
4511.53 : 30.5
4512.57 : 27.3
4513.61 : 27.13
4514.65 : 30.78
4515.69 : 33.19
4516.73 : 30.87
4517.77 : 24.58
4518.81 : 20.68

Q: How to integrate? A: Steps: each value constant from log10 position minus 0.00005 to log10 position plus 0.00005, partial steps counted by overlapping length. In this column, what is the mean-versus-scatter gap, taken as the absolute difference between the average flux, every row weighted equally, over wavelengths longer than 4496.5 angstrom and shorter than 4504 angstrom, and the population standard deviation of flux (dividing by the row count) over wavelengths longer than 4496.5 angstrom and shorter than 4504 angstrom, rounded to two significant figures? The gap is 33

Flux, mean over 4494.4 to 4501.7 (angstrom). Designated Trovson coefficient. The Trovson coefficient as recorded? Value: 31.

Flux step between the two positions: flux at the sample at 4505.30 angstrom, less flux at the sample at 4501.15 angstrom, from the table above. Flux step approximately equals 1.0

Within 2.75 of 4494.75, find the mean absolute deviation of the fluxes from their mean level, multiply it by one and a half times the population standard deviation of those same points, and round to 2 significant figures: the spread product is 96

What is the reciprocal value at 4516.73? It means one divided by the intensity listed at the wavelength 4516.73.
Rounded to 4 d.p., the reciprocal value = 0.0324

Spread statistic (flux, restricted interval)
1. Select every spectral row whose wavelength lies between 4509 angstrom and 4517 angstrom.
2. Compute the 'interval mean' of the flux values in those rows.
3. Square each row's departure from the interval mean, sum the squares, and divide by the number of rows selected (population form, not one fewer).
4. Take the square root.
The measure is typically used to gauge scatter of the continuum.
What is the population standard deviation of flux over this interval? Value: 3.0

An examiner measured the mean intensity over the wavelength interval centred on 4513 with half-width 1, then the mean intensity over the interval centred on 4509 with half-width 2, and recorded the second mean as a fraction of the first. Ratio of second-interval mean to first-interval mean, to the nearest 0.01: 1.27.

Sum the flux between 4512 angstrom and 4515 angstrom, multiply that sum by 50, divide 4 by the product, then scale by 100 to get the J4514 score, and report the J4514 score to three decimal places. 0.094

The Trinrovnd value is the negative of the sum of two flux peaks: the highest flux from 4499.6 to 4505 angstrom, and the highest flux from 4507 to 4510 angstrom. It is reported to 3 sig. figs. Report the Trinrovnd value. -74.6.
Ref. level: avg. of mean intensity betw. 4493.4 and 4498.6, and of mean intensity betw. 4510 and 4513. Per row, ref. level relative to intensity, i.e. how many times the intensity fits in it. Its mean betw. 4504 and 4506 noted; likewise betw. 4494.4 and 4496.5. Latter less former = 0.49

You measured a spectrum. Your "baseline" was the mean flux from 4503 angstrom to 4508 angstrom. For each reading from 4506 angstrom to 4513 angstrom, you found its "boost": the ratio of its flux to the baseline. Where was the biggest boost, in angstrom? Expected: 4509.45 angstrom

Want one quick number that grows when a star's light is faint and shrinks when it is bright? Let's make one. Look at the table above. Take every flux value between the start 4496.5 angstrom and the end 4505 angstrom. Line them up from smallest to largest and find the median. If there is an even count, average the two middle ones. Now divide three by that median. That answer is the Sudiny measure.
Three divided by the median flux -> 0.087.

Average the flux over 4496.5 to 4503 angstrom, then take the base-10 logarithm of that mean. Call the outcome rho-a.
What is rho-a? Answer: 1.53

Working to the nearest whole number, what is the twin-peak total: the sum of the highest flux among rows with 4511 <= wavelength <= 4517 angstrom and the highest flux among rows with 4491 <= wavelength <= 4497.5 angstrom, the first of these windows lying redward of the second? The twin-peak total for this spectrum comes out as 68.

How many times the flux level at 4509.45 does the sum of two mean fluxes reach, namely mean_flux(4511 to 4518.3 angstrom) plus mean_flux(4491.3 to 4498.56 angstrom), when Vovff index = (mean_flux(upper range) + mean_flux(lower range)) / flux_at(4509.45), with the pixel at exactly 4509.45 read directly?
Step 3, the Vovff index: 1.4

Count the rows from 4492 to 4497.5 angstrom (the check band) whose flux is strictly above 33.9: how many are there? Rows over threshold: 1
